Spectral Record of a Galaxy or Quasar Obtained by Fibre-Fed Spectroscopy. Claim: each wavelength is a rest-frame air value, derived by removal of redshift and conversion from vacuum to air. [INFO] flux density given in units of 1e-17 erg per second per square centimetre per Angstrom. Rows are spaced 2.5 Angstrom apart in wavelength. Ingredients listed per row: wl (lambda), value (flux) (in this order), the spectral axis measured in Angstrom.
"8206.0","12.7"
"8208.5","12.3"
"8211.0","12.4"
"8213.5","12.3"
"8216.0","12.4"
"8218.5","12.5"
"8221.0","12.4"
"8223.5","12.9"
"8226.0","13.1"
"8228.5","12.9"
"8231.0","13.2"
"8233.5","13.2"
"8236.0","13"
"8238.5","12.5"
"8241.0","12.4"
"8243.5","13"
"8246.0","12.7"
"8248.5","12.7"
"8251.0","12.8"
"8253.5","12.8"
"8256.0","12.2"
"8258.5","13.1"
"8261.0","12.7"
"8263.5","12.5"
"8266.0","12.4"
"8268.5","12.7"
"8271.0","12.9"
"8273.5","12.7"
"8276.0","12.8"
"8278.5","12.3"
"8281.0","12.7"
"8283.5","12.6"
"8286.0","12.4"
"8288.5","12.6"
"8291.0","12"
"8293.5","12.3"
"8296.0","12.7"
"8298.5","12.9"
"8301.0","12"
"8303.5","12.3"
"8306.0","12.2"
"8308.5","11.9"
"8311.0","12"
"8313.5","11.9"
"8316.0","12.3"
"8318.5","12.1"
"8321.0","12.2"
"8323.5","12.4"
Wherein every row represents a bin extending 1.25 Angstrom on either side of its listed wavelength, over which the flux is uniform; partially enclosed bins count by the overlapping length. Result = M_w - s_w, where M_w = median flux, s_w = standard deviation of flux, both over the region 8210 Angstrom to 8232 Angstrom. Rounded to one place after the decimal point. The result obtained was 12.2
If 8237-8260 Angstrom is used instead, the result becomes 12.4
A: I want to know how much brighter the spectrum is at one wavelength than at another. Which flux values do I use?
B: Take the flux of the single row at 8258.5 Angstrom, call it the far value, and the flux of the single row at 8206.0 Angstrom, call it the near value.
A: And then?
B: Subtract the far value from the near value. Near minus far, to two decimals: -0.40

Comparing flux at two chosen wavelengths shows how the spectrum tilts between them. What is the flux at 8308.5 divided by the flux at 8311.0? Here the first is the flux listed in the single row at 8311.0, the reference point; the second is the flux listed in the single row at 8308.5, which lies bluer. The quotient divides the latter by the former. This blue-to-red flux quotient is 0.99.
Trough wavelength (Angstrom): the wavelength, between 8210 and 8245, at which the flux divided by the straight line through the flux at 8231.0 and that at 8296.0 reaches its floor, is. 8213.5 Angstrom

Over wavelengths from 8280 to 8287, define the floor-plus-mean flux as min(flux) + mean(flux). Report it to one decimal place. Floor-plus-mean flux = 25.0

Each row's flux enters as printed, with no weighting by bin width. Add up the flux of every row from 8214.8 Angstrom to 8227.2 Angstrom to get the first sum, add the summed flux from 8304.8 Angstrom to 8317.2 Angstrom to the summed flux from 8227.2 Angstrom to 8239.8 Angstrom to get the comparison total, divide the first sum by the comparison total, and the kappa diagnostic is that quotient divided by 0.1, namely 5.060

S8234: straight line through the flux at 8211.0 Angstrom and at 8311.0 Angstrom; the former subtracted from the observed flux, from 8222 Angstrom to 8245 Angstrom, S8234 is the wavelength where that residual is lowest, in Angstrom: 8241.0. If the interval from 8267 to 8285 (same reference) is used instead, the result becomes 8278.5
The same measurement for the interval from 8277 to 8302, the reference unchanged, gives 8291.0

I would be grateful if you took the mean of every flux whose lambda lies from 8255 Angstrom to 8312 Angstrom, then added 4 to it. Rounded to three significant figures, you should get 16.5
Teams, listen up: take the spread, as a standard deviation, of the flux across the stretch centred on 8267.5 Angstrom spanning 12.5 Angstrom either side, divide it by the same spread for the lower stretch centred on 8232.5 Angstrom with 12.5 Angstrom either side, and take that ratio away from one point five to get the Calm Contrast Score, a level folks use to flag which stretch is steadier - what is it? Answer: 0.61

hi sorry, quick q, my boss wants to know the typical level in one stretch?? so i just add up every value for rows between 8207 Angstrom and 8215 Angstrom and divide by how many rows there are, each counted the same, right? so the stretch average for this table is 12.3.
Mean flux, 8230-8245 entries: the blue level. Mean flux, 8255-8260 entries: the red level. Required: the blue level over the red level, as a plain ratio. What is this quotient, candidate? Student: 1.02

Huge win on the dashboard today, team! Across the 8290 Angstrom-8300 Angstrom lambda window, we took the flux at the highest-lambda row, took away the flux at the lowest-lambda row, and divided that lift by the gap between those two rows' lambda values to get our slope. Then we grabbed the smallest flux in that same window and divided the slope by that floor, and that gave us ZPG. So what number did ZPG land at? 0.010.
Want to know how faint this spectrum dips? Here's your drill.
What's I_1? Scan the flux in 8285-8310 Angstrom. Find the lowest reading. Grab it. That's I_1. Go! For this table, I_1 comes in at 11.9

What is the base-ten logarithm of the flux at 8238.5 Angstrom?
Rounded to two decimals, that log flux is 1.10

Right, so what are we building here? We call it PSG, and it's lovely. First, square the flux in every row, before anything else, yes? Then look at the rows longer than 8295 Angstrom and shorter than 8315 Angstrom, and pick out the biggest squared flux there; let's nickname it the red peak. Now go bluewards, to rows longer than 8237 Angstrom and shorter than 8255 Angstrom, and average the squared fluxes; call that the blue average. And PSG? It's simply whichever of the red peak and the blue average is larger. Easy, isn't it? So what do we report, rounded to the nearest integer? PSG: 166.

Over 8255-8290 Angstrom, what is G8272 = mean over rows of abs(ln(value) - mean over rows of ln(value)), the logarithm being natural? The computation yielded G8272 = 0.0147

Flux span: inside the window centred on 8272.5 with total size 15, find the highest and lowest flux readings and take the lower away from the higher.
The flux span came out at 0.60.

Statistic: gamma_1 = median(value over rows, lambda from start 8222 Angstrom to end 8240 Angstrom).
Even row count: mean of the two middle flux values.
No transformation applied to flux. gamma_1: 13.0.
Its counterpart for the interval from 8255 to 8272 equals 12.7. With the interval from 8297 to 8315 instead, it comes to 12.0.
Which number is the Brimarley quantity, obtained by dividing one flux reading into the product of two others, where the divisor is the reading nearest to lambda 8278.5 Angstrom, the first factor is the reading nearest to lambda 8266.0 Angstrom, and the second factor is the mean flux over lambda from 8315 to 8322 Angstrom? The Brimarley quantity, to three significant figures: 12.3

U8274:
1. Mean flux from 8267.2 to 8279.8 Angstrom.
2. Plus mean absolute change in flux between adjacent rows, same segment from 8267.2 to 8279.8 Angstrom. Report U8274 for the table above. 12.93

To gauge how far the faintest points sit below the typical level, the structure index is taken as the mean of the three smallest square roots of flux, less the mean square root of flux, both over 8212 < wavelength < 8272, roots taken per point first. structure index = -0.059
